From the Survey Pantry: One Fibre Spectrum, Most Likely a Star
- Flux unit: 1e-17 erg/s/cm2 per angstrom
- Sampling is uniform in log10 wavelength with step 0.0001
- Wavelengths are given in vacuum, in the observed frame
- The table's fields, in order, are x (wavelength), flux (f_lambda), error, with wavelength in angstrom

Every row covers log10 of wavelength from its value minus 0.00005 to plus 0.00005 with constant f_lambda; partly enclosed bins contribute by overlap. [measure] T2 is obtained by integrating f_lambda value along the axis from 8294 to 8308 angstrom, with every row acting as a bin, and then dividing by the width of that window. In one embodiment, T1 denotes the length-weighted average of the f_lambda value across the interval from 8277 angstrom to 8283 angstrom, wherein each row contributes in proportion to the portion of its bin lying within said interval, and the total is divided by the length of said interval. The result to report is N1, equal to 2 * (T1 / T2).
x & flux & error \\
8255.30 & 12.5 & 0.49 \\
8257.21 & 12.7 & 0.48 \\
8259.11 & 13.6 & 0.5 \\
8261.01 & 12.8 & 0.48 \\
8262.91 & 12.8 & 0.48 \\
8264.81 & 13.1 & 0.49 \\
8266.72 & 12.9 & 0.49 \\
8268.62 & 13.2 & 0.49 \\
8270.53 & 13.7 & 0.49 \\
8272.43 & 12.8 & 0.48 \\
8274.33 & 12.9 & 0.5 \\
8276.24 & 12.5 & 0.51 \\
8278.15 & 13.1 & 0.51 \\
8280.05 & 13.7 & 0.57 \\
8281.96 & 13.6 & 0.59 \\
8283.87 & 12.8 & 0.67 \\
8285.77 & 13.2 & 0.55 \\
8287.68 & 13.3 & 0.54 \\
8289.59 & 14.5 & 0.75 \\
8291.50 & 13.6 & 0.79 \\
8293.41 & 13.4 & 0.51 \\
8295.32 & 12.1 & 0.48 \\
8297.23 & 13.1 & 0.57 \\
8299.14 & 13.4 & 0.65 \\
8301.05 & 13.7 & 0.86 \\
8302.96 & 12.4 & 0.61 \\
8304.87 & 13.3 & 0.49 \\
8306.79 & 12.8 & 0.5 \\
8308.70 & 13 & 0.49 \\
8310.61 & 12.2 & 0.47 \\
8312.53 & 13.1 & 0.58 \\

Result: 2.07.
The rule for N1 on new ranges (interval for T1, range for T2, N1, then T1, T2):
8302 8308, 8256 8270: 1.97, 12.84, 13.0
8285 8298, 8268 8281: 2.03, 13.31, 13.1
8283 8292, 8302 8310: 2.10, 13.49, 12.9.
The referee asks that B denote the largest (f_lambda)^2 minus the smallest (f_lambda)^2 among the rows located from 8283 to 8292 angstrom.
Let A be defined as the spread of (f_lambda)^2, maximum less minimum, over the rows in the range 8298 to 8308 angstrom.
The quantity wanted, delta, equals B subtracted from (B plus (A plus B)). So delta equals 80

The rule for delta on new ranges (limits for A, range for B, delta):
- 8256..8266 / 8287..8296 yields 88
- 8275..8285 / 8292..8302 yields 73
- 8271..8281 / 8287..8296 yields 95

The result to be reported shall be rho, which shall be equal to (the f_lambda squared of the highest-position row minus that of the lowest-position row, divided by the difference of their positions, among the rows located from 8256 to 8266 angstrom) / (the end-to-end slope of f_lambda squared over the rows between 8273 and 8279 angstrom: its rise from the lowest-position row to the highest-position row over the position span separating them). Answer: 1.0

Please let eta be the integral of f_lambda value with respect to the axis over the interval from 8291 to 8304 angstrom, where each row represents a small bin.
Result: 170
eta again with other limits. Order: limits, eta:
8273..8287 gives 184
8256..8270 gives 182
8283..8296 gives 173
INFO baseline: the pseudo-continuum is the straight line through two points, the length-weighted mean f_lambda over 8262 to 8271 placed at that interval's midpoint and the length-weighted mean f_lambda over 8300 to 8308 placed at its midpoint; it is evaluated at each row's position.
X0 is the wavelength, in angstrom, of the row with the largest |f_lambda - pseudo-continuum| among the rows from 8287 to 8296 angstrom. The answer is 8289.59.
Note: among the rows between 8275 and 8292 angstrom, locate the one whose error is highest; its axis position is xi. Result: 8291.50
